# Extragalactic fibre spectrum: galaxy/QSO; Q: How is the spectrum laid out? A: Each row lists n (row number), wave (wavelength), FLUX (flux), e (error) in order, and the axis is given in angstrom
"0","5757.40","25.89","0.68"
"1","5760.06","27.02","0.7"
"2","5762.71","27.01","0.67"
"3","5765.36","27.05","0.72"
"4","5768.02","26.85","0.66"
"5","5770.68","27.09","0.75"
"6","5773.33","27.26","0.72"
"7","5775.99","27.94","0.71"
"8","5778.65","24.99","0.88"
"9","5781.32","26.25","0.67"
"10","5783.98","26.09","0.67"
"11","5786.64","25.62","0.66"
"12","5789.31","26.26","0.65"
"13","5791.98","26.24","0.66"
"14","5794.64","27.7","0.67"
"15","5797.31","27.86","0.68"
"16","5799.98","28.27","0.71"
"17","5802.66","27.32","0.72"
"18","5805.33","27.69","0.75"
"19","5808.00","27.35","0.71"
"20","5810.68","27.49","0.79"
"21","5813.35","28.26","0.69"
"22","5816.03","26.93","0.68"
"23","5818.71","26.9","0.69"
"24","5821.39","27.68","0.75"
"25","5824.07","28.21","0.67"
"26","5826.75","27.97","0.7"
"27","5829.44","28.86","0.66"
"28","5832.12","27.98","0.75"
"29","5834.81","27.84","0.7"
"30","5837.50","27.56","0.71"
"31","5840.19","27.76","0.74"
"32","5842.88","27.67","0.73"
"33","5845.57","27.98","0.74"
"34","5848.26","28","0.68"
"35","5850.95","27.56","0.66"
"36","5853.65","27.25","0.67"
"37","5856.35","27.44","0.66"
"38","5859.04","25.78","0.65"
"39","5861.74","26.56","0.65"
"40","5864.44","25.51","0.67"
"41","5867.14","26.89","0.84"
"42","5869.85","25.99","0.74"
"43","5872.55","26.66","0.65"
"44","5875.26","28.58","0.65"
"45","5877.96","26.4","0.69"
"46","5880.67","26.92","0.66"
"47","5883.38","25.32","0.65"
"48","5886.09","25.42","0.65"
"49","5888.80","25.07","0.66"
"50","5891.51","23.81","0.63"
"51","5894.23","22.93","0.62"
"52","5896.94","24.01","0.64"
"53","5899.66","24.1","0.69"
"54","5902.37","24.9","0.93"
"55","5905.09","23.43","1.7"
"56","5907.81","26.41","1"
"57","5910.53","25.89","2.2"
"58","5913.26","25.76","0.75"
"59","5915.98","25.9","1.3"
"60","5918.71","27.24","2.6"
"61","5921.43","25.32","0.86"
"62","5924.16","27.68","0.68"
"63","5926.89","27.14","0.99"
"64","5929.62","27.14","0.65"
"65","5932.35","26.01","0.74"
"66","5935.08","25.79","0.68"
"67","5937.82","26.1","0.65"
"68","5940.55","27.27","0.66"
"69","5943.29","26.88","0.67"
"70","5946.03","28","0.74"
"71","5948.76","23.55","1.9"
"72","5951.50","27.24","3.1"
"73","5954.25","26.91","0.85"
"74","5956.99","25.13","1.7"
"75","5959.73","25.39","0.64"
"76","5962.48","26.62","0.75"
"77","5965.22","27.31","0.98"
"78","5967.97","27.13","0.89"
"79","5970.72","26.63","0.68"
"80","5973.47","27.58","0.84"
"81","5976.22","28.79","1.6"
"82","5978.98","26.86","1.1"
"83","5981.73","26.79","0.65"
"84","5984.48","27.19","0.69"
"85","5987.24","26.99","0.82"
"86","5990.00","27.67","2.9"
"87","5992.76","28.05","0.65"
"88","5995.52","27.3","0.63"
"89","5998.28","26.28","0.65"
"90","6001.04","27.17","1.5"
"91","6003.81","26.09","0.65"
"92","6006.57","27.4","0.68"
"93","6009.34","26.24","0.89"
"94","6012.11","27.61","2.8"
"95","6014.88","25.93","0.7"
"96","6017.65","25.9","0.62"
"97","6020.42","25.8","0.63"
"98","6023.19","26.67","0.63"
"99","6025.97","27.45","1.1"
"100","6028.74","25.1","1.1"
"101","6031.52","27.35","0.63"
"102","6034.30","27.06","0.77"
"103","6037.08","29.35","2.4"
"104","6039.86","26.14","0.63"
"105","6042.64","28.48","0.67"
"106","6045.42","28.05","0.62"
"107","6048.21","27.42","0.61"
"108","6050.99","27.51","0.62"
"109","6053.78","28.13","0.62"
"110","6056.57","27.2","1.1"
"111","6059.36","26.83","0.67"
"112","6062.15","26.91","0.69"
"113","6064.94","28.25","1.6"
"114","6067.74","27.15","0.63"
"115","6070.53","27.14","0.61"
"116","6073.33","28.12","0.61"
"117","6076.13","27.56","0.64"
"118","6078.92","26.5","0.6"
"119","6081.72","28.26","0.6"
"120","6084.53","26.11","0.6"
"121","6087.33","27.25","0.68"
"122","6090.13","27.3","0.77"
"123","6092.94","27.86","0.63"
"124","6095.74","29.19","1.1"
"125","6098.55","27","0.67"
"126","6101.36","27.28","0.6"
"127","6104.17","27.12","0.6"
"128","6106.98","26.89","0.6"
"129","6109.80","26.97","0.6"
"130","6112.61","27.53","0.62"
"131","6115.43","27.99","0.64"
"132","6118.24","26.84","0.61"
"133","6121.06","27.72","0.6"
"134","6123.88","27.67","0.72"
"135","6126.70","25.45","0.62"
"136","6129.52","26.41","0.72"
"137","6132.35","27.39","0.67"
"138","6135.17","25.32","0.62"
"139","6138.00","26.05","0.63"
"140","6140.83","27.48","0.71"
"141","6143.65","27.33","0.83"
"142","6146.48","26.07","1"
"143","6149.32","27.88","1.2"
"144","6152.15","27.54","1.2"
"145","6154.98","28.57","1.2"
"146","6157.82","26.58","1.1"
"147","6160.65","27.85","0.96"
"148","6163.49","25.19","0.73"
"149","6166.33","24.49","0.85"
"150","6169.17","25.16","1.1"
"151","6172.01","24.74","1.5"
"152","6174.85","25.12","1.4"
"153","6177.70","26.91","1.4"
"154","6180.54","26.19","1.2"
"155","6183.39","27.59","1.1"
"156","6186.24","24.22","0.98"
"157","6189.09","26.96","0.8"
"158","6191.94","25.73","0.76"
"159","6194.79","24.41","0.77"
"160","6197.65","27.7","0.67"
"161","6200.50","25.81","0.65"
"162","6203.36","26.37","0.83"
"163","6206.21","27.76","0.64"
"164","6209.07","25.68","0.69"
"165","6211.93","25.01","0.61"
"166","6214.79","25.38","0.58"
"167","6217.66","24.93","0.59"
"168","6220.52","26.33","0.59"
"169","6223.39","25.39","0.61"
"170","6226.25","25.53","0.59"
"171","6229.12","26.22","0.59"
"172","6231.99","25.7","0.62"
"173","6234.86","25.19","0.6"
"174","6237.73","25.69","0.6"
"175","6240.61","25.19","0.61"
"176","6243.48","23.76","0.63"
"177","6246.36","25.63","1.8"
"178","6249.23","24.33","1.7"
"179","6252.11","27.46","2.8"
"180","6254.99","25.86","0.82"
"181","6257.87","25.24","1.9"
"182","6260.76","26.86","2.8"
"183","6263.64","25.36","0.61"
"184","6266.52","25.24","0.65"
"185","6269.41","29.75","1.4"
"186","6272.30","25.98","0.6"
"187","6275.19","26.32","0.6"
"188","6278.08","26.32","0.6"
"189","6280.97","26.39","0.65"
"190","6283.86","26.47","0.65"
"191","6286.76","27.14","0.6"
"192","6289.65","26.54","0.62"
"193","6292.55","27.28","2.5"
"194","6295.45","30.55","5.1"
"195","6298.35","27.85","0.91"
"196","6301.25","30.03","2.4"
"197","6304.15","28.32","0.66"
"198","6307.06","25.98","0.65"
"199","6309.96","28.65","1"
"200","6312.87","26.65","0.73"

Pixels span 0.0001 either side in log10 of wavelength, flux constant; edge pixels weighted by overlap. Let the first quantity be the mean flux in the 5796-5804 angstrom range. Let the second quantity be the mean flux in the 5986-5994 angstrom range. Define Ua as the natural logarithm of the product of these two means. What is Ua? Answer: 6.64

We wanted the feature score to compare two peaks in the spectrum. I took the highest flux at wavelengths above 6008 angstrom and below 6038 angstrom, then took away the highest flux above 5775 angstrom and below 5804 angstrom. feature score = 1.1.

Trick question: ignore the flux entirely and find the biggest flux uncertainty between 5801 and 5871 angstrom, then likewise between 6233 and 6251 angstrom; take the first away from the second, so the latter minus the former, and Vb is 1.0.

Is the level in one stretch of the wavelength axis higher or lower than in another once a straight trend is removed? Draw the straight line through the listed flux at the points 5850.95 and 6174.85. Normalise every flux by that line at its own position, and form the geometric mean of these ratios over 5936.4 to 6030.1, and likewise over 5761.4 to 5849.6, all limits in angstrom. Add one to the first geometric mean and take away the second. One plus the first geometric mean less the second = 1.03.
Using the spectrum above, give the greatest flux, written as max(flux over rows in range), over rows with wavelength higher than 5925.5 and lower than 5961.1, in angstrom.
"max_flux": 28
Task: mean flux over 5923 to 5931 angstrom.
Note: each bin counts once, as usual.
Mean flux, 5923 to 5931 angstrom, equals 27.3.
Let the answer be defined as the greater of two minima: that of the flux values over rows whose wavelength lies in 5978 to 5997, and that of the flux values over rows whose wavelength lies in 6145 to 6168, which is 26.8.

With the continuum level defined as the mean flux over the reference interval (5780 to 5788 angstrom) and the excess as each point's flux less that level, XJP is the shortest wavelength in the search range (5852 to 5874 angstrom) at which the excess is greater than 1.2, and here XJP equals 5853.65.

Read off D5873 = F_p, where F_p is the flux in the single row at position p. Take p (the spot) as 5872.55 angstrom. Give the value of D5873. 26.66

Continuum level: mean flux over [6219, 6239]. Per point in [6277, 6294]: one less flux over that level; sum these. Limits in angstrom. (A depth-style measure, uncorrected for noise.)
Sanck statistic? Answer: -0.23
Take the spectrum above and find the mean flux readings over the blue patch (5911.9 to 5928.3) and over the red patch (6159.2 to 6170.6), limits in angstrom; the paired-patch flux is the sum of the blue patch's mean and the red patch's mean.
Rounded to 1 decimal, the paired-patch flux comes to 52.2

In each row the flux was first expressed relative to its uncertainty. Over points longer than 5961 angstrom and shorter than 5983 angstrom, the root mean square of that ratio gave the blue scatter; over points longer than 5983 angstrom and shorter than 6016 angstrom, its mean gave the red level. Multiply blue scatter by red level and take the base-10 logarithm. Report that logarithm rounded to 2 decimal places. 3.01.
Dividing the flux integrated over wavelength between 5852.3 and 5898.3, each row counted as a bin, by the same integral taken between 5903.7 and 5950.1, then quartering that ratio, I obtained 0.245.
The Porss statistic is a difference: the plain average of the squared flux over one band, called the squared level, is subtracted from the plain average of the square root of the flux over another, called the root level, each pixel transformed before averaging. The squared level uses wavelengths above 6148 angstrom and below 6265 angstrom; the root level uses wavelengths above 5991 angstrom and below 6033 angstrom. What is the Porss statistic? -669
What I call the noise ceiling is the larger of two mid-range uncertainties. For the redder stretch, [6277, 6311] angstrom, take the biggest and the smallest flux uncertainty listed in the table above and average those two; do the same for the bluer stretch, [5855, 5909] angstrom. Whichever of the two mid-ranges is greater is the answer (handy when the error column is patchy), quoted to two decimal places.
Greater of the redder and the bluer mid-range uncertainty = 2.85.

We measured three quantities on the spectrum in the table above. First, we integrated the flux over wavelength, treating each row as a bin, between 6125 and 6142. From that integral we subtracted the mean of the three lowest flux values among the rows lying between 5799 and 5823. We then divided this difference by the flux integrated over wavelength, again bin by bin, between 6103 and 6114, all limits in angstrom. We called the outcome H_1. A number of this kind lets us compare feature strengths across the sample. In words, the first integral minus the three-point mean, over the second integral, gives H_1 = 1.4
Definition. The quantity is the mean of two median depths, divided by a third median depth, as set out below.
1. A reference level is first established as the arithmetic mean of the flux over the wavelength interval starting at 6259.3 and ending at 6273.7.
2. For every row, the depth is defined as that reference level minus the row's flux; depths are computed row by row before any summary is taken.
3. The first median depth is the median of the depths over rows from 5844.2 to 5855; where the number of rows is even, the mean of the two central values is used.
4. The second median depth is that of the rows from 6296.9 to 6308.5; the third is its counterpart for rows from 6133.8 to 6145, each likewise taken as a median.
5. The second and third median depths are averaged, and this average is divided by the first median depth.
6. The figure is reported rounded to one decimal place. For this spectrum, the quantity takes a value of 0.7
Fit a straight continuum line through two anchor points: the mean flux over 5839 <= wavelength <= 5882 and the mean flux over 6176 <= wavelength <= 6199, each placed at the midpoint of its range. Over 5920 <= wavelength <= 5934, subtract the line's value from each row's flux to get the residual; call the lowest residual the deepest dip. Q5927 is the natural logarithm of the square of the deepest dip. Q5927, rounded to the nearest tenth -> 0.9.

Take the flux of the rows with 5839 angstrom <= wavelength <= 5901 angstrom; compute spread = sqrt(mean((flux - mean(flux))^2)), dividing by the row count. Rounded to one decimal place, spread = 1.5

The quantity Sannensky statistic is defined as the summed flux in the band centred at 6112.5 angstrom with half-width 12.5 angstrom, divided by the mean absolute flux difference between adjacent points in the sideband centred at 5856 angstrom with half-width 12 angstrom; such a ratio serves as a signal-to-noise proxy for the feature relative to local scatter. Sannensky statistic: 338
